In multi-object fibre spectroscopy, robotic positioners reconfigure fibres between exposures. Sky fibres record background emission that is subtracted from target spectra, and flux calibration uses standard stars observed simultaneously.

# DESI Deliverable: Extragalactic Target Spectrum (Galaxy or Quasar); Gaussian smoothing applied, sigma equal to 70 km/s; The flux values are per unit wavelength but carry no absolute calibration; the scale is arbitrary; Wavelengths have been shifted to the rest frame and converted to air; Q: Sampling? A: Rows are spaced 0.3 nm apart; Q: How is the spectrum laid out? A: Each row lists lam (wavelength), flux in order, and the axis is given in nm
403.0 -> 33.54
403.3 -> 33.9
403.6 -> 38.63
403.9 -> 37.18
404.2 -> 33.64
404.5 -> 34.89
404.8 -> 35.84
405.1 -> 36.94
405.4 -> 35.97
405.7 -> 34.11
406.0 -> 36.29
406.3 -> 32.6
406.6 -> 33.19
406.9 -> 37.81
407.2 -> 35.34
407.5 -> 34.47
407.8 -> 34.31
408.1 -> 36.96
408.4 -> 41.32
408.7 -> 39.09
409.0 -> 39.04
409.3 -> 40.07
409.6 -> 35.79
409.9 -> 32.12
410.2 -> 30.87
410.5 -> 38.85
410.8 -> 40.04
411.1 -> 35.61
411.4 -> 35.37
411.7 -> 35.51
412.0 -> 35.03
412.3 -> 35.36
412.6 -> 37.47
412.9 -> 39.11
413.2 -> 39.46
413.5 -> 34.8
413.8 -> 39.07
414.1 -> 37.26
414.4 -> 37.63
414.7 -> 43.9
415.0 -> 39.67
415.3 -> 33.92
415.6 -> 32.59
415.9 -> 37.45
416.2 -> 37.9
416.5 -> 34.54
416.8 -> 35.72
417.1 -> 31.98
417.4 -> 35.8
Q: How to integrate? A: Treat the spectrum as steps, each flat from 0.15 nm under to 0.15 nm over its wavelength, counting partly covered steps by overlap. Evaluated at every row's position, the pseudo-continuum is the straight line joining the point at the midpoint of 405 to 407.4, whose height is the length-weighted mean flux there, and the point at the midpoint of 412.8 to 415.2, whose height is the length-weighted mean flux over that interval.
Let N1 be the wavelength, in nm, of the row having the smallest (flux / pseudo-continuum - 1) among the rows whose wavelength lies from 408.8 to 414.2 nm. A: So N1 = 410.2 nm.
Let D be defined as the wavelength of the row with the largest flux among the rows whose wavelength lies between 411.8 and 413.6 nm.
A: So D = 413.2 nm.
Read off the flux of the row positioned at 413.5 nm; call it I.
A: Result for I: 34.8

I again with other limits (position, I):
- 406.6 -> 33.19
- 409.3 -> 40.07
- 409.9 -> 32.12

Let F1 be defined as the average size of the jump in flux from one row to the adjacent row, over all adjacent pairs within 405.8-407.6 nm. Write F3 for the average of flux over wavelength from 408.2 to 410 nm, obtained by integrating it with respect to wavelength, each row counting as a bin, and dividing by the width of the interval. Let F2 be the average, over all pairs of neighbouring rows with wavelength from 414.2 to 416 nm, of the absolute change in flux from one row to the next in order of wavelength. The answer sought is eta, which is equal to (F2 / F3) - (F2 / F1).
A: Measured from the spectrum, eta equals -1.7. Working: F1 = 2.4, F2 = 4.5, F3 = 38.0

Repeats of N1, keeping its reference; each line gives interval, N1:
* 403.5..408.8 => 406.3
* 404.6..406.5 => 406.3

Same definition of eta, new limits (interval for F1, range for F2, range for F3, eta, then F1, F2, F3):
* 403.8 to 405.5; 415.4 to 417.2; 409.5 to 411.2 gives -1.7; 1.6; 2.7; 35.5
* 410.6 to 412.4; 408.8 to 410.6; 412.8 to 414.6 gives -3.1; 1.1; 3.6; 38.0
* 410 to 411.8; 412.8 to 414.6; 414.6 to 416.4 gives -0.8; 2.8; 2.3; 37.3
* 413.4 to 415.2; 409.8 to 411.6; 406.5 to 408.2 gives -0.8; 3.4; 3.0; 35.4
